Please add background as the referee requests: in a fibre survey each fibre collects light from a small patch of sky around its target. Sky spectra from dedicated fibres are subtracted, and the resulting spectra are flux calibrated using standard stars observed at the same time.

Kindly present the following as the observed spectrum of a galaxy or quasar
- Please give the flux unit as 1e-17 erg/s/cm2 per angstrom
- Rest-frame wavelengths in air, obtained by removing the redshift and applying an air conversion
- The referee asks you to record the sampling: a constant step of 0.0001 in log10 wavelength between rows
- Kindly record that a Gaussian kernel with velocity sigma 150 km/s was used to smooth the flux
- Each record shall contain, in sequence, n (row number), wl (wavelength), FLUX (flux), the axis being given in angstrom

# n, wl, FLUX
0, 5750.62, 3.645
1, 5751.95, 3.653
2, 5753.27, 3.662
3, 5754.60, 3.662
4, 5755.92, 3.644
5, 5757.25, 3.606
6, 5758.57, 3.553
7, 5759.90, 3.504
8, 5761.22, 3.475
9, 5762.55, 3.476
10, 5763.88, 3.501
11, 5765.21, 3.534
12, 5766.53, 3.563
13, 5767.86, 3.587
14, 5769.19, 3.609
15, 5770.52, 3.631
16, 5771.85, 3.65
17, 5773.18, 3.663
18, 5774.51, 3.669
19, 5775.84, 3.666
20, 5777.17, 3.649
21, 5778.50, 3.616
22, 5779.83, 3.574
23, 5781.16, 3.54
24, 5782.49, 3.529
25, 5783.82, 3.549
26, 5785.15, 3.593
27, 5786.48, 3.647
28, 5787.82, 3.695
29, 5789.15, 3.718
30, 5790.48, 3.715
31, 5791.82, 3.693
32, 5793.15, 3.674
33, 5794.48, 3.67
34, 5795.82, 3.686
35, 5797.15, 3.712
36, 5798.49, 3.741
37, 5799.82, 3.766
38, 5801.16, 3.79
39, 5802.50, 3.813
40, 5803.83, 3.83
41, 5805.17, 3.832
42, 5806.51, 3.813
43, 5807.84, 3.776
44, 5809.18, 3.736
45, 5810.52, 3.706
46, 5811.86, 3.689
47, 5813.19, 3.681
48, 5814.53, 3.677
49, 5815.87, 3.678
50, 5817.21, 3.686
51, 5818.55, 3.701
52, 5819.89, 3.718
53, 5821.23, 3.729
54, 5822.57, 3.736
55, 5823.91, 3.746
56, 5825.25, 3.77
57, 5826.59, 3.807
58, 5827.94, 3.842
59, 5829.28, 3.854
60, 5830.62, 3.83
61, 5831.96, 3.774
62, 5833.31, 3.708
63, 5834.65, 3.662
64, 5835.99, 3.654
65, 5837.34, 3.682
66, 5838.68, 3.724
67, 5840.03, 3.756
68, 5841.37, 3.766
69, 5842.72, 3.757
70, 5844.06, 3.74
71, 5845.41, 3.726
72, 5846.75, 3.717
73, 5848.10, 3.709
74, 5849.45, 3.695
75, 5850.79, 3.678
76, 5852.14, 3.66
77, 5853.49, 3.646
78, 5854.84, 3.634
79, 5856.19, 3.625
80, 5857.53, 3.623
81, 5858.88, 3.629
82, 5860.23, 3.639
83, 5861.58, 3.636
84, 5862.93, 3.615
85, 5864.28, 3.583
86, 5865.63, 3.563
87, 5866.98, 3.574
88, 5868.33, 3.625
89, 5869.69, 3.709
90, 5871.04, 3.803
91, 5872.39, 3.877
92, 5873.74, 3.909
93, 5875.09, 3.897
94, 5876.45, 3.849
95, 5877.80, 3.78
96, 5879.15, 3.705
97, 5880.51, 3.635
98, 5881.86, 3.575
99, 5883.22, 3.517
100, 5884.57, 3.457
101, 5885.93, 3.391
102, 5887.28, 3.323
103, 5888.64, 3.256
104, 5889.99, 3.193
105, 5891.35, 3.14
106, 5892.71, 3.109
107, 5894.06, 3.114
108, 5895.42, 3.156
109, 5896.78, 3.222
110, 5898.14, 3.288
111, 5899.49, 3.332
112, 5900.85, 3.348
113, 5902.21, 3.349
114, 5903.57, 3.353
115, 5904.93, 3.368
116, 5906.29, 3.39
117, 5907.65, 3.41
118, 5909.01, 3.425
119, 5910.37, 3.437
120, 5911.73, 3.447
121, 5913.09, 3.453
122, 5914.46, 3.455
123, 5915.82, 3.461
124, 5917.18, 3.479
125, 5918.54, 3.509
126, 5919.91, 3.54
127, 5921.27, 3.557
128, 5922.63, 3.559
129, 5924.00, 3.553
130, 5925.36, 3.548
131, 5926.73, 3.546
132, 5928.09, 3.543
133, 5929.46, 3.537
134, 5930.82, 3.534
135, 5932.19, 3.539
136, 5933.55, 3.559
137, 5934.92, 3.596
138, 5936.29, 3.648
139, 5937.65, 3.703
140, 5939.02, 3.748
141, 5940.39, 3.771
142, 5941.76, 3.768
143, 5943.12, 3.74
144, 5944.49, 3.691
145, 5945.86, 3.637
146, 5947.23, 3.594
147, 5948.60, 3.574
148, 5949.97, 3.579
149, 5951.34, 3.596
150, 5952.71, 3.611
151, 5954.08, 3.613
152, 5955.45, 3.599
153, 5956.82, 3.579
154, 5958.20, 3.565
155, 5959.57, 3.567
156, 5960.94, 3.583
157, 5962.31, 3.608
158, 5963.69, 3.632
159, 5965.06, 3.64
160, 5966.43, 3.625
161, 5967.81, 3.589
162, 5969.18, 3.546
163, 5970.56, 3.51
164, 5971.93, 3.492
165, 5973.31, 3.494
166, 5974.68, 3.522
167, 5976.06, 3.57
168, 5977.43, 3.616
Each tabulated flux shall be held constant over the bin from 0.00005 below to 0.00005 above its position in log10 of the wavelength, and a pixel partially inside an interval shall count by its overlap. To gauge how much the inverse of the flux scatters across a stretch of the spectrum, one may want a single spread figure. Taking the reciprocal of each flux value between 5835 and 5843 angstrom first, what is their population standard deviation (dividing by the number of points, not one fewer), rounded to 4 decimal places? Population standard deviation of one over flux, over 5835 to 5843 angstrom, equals 0.0030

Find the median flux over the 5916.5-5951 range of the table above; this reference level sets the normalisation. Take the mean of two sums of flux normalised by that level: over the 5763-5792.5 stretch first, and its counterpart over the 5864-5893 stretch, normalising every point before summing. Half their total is 22.2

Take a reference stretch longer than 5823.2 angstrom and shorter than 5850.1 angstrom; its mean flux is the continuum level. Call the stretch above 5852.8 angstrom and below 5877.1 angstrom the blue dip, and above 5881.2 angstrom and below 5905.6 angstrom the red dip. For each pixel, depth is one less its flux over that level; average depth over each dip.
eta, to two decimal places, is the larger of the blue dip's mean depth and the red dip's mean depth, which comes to 0.12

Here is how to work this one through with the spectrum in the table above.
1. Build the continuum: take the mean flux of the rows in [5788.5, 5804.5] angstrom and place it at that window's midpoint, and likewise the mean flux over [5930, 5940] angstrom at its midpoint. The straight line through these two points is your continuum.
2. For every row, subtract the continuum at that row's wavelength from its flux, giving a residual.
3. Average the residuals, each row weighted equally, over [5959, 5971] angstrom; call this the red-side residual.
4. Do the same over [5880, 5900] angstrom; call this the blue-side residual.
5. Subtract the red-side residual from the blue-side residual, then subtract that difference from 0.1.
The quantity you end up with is 0.44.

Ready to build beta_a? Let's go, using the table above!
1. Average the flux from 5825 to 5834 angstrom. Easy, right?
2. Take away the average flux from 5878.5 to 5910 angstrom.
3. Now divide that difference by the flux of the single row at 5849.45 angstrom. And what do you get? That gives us 0.12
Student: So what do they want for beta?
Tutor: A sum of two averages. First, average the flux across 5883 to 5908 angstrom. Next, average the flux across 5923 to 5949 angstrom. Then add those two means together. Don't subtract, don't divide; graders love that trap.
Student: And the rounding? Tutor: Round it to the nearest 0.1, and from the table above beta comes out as 6.9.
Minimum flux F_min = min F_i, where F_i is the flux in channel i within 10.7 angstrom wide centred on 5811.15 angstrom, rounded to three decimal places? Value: 3.677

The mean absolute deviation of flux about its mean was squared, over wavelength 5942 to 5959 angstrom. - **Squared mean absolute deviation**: 0.0014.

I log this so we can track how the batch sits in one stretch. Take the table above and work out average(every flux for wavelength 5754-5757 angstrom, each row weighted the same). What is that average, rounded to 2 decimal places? 3.65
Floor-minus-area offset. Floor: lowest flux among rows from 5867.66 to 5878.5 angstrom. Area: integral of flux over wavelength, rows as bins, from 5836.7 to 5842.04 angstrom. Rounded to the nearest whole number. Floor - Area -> -16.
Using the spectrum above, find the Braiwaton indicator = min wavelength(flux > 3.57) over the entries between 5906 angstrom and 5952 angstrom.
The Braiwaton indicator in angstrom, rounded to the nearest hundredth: 5934.92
